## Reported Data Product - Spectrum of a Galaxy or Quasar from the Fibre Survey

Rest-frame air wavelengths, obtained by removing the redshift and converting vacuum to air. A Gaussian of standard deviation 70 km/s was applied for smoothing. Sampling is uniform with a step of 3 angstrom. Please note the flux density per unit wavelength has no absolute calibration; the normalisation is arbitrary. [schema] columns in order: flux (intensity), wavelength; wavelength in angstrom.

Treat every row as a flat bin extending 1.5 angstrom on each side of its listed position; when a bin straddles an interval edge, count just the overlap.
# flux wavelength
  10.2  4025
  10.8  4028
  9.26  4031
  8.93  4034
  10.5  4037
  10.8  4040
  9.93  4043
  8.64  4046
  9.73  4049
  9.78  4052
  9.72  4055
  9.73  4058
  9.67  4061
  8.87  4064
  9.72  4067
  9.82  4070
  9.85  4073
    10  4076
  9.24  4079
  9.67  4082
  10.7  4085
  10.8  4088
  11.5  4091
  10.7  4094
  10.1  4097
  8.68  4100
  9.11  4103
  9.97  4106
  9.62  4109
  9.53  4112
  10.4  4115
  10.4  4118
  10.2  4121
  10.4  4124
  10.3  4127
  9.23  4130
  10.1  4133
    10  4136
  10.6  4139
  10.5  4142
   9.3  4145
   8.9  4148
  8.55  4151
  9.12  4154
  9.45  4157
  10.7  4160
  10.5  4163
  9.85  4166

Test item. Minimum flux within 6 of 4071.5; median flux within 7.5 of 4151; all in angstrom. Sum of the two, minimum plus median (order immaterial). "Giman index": 18.8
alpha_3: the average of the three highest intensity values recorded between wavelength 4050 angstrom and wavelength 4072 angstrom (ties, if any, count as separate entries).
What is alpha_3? 9.8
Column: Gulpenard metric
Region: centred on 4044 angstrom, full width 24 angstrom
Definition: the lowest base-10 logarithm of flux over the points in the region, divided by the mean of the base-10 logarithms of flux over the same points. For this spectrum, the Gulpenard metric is 0.948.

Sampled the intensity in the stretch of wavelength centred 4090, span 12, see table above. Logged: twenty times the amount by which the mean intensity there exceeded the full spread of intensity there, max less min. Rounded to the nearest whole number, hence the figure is 202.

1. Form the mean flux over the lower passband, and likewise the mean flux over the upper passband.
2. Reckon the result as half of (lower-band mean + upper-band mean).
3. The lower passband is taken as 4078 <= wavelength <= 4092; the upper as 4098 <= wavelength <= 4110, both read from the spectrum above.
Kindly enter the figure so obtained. 9.9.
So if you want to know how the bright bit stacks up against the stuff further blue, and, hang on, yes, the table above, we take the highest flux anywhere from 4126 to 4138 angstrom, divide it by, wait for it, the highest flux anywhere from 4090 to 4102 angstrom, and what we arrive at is 0.90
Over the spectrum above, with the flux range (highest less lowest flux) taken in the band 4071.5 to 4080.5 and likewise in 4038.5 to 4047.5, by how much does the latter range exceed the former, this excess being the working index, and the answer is 1.4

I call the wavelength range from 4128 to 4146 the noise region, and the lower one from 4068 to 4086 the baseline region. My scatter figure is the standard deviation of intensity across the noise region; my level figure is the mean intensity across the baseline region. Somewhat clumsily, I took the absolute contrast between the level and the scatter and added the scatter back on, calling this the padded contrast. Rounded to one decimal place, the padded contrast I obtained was 9.9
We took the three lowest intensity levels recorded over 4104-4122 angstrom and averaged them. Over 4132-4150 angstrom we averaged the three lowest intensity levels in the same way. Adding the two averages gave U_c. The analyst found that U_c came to 19.11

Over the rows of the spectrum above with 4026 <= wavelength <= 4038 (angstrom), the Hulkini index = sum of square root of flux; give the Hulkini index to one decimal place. 12.6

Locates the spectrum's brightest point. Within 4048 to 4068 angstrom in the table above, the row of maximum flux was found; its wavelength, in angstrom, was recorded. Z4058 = 4052 angstrom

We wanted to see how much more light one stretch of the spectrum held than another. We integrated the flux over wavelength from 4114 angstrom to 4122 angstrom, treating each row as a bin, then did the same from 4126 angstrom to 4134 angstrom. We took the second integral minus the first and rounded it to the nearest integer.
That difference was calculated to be -4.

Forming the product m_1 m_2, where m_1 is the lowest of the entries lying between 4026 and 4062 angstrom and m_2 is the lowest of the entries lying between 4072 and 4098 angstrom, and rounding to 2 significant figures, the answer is 80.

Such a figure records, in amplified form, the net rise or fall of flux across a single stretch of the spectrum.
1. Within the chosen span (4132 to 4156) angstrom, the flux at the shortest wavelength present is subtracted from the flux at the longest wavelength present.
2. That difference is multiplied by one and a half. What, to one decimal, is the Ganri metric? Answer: -1.5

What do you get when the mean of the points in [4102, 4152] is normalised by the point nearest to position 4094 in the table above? 0.92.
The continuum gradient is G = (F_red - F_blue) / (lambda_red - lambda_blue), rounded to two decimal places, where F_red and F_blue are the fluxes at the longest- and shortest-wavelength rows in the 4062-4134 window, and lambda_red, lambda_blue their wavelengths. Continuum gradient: 0.02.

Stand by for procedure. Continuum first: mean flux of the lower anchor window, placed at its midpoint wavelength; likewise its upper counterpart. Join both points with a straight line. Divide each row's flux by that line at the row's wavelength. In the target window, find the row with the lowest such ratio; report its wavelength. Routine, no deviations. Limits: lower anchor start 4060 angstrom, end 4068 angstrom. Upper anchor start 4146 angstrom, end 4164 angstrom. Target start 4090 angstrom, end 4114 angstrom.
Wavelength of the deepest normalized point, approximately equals 4100 angstrom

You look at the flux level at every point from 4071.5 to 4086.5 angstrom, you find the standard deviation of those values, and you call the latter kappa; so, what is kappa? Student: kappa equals 0.5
